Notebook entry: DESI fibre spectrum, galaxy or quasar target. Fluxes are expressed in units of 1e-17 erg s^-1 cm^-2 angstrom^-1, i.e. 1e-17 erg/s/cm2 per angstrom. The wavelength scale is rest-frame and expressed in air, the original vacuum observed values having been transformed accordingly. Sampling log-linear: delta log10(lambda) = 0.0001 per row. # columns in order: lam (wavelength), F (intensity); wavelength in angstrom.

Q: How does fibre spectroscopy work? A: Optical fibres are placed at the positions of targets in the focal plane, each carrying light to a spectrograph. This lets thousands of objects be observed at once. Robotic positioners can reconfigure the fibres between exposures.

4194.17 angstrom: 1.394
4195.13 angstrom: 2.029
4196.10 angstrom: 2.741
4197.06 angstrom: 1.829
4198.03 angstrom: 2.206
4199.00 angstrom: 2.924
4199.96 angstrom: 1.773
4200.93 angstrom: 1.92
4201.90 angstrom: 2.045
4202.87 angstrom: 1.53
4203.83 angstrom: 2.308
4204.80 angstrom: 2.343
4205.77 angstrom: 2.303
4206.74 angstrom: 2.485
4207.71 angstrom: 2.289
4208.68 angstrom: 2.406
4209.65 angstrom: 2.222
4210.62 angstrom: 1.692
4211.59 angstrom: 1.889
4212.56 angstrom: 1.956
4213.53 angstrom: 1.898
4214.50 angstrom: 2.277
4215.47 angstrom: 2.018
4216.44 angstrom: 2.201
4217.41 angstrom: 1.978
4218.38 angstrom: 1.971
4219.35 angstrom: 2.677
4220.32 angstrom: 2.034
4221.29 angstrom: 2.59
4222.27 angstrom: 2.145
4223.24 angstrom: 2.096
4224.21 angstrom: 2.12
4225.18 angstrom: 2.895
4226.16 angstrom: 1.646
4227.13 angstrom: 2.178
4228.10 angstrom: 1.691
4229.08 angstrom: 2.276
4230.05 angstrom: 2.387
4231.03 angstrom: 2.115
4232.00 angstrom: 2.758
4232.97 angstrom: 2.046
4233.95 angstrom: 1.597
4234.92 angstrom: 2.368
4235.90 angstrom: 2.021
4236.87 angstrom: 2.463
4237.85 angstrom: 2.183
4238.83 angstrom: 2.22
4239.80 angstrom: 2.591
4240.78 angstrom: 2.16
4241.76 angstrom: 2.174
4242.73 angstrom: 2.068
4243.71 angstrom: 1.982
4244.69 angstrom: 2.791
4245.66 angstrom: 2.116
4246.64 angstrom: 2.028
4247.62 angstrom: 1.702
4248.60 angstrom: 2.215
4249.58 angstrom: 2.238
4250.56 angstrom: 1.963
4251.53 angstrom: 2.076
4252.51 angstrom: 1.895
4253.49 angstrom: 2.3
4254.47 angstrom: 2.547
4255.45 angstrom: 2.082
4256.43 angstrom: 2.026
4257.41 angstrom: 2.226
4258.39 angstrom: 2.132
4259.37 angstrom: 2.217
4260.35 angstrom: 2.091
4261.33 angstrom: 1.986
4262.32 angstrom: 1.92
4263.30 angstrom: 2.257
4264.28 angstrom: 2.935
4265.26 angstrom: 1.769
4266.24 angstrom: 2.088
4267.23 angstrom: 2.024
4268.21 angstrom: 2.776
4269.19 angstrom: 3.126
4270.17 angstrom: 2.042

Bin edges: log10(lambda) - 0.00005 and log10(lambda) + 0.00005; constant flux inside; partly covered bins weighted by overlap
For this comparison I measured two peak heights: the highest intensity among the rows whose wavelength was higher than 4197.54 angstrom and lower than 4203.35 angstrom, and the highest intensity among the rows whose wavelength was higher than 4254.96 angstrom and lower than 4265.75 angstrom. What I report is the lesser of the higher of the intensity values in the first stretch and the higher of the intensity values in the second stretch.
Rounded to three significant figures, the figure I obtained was 2.92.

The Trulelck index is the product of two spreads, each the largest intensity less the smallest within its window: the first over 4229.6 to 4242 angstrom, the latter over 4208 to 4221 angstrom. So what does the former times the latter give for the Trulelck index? 1.1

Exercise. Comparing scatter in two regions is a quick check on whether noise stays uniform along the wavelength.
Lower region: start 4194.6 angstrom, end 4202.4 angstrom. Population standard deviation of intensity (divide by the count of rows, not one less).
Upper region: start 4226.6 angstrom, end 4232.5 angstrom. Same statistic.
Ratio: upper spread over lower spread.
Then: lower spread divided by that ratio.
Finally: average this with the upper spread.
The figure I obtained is 0.408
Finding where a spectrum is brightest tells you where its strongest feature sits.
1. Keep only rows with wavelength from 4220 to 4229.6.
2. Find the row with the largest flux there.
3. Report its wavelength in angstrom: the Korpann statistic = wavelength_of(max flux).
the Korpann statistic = 4225.18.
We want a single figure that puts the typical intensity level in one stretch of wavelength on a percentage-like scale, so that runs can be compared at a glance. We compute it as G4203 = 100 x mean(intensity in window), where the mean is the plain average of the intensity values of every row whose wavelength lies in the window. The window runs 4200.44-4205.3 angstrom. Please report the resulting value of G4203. 203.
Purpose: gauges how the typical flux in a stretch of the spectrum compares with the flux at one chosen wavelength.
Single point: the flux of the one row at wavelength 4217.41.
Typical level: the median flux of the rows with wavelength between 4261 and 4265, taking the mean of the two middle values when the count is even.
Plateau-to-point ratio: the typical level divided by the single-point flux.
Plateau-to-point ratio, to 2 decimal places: 1.07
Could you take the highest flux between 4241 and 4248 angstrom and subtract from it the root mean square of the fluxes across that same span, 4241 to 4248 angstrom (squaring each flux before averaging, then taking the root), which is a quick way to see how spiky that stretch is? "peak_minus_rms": 0.65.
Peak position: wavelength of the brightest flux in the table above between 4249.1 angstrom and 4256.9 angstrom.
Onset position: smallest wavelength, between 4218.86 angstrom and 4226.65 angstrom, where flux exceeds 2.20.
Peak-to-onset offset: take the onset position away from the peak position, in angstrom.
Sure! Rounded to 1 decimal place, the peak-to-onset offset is 35.1 angstrom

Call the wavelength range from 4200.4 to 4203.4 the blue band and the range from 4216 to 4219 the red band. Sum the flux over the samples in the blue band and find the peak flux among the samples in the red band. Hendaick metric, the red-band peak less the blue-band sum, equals -3.3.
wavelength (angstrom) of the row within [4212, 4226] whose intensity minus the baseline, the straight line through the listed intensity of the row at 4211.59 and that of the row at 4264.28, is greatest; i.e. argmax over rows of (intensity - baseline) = 4225.18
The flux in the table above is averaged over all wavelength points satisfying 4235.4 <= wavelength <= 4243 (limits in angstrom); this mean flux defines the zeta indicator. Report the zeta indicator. 2.24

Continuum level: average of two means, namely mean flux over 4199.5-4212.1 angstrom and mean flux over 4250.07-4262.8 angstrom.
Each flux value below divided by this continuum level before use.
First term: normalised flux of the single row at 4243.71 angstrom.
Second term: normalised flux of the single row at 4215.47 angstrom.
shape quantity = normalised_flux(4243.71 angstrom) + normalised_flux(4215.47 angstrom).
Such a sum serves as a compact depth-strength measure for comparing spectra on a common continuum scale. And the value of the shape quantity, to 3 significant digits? 1.90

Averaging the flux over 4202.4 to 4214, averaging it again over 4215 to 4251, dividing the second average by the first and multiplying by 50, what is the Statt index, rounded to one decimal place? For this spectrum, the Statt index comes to 51.7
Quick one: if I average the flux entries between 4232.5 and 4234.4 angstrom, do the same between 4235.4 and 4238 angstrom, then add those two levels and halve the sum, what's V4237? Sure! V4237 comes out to 2.02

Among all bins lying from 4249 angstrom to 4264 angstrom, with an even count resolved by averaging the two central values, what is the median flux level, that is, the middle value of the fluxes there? 2.09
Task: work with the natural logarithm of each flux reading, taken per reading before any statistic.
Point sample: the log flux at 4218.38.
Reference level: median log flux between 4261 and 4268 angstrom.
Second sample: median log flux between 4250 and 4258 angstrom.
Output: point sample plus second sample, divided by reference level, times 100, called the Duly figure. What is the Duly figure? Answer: 200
